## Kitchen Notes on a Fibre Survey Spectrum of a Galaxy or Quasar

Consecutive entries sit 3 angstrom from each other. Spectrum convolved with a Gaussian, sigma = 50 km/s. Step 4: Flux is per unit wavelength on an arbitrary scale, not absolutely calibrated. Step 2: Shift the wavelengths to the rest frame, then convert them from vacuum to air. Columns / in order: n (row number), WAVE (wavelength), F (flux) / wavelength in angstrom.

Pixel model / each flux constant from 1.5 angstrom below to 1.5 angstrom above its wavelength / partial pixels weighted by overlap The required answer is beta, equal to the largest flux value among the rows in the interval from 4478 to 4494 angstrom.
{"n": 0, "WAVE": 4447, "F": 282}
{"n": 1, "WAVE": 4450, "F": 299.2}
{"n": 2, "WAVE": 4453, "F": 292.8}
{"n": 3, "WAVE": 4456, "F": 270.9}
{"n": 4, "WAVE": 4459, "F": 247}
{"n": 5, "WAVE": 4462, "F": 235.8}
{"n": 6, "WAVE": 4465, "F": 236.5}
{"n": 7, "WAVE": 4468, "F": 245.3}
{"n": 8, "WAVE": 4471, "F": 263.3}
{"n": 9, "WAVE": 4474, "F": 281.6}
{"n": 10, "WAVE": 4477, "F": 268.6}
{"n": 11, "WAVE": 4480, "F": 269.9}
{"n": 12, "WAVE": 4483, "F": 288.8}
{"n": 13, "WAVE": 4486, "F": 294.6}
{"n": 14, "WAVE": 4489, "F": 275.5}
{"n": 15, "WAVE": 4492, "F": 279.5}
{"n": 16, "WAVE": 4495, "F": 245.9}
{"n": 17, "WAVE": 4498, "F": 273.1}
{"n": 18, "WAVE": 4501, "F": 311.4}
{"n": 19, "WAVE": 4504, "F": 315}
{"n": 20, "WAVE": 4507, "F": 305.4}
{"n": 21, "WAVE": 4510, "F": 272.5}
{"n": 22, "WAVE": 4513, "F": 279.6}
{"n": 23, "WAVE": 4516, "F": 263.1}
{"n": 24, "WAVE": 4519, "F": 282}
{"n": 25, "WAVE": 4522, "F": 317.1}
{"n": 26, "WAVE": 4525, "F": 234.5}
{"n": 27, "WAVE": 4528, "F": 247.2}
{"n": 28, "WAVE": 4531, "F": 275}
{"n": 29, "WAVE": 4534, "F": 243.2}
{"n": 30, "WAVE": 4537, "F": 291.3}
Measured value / 294.6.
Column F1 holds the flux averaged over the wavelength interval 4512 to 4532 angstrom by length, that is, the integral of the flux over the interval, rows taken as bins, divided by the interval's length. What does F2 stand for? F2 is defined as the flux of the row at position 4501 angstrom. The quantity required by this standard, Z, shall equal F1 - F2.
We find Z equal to -40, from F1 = 271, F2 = 311.4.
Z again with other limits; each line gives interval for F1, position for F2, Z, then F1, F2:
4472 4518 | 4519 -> -1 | 281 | 282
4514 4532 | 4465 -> 33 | 270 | 236.5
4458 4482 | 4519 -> -25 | 257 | 282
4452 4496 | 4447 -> -16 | 266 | 282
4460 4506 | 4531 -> -3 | 272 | 275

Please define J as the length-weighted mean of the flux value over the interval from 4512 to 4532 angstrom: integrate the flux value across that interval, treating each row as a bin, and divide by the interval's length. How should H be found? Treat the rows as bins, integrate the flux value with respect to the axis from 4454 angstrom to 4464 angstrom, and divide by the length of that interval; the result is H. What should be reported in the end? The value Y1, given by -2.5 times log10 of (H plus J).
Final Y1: -6.80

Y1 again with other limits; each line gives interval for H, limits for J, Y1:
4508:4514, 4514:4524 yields -6.88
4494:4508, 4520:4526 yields -6.89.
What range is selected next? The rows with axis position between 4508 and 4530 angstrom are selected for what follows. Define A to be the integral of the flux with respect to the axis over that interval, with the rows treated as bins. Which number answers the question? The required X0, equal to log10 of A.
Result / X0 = 3.78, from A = 5978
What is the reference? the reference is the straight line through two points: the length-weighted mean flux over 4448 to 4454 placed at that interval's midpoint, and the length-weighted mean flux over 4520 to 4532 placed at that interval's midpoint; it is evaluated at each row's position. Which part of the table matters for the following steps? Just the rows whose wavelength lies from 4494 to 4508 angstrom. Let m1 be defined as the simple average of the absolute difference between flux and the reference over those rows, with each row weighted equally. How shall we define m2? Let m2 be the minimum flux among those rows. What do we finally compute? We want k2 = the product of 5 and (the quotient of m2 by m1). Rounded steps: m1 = 28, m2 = 245.9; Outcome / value 43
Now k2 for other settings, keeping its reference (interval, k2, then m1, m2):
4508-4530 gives 63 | 19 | 234.5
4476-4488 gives 109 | 12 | 268.6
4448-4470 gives 37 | 32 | 235.8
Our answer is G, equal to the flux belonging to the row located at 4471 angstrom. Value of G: 263.3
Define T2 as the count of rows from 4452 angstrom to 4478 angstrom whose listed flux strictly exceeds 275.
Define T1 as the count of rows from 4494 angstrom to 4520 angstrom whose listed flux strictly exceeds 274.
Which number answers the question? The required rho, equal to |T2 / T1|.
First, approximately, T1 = 5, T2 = 2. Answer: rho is 0.40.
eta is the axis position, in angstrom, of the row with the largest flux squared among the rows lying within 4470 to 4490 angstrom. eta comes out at 4486 angstrom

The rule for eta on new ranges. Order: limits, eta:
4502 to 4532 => 4522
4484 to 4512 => 4504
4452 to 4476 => 4453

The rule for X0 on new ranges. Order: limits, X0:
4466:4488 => 3.78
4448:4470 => 3.76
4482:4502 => 3.75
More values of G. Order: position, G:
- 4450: 299.2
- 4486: 294.6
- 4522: 317.1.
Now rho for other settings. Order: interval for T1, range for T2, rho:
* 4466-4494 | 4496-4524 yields 1.20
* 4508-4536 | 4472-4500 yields 1.25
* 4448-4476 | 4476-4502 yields 1.67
